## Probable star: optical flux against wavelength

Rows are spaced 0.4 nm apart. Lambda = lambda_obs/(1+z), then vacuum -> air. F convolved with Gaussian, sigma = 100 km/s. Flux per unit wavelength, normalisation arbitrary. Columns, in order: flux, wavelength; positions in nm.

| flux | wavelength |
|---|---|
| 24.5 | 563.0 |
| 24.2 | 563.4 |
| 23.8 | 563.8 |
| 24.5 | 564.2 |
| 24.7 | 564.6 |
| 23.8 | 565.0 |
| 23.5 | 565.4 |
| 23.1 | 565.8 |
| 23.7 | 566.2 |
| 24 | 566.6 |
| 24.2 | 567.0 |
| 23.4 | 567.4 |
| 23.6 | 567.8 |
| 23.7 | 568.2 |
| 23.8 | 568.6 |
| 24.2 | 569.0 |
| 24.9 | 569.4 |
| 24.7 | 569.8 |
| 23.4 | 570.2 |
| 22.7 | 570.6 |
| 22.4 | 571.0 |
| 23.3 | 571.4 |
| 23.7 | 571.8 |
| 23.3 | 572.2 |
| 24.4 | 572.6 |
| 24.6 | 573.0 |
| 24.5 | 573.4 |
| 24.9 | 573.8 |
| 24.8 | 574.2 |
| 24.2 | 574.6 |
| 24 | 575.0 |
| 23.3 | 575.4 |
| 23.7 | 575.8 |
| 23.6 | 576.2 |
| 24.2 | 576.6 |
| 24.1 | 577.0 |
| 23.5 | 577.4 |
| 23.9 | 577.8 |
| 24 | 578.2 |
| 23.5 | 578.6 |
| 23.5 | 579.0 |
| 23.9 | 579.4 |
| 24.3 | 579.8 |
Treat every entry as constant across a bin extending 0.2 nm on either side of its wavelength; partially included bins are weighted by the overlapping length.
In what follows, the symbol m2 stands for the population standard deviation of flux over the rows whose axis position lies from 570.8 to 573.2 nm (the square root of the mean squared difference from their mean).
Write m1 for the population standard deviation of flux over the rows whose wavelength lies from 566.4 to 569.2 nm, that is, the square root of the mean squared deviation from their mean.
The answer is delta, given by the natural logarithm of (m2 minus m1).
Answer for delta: -0.79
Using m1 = 0.28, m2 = 0.74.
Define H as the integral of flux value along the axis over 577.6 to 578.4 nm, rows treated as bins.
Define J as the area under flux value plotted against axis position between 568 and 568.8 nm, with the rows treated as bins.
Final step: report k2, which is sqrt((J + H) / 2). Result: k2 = 4.368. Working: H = 19.2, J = 19.0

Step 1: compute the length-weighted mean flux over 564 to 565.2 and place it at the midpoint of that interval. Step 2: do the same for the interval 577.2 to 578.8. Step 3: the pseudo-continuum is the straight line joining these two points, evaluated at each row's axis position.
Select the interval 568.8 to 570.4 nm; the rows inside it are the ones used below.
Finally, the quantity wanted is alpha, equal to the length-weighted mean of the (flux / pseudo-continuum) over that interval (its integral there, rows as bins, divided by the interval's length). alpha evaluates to 1.01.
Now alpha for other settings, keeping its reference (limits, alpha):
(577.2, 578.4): 1.00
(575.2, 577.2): 1.00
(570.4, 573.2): 0.98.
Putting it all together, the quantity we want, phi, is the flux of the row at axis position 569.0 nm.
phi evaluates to 24.2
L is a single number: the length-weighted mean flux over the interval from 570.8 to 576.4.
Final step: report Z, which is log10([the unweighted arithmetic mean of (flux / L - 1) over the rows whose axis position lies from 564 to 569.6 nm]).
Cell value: -2.9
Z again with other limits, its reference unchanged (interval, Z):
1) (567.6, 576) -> -4.0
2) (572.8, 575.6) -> -1.8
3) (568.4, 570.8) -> -2.7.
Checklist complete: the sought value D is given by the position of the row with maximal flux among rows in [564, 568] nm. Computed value 564.6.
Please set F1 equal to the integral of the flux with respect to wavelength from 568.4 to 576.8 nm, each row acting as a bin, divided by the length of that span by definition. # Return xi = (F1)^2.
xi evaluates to 573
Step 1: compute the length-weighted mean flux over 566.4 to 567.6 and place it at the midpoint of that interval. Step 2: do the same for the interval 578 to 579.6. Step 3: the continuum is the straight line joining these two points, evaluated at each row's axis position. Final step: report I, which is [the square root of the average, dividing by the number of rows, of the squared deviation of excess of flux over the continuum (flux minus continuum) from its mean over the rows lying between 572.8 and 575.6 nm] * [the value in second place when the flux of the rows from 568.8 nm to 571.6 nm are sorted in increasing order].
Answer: 11.5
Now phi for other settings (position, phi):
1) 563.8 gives 23.8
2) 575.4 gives 23.3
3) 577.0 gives 24.1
